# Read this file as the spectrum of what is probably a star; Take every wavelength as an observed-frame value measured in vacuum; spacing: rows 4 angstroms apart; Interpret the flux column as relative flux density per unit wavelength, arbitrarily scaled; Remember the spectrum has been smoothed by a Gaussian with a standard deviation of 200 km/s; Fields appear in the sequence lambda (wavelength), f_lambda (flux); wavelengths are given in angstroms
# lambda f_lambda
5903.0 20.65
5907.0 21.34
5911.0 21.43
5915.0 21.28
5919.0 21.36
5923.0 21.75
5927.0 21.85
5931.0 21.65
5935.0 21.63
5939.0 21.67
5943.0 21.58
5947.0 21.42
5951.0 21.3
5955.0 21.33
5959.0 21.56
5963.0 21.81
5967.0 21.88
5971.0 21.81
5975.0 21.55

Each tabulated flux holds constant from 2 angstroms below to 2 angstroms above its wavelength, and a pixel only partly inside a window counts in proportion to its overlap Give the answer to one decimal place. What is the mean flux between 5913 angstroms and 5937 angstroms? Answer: 21.6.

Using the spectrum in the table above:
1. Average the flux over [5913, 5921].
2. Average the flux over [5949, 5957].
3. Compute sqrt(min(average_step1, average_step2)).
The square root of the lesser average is 4.617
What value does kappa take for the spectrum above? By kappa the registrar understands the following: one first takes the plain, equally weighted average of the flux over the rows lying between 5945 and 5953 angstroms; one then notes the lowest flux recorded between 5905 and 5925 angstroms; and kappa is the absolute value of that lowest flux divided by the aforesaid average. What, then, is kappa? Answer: 1.00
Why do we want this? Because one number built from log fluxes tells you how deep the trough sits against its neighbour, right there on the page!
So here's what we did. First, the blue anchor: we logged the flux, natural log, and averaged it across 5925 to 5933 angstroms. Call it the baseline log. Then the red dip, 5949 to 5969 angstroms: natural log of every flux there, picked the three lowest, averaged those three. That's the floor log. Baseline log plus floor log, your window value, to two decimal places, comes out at 6.14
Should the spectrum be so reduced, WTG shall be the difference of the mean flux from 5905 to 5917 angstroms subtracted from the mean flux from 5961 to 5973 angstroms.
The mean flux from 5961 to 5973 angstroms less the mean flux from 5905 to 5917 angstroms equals 0.5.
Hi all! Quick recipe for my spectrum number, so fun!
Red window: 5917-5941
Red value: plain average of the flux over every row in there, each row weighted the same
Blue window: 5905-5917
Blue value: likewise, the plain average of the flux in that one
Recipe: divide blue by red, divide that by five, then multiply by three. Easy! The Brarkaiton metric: 0.592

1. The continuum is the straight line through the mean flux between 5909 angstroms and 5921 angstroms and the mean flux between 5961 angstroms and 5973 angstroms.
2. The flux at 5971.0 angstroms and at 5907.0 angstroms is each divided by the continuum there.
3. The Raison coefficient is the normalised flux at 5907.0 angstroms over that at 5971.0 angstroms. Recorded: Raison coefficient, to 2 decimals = 1.01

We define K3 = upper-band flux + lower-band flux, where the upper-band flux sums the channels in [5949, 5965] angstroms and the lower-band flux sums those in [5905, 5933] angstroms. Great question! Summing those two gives 237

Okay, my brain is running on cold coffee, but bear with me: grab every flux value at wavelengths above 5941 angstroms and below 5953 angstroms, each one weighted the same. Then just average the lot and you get 21.43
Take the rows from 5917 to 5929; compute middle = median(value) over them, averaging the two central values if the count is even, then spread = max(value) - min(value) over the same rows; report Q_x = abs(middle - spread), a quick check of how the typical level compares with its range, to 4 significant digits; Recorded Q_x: 21.26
